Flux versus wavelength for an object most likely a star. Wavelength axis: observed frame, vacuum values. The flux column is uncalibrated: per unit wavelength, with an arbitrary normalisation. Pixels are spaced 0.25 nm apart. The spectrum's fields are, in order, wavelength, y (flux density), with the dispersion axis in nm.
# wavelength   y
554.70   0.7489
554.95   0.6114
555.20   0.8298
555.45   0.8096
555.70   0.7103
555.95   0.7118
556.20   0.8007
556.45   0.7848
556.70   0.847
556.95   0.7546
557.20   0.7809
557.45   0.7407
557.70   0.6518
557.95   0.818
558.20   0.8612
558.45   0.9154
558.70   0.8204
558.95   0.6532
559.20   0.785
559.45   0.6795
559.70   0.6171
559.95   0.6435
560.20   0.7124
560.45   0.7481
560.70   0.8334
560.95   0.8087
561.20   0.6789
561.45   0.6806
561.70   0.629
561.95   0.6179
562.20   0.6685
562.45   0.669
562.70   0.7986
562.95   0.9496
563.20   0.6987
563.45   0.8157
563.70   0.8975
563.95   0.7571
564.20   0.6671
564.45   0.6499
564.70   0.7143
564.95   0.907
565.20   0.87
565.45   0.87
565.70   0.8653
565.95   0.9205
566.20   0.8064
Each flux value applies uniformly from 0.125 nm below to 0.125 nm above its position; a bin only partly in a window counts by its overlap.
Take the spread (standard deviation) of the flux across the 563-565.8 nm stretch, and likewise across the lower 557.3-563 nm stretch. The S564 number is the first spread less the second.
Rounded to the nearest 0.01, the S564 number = 0.00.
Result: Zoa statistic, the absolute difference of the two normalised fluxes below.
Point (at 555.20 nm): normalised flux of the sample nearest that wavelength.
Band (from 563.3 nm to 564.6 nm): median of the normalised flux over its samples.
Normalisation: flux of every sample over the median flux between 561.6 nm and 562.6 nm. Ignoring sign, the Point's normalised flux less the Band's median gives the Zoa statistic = 0.11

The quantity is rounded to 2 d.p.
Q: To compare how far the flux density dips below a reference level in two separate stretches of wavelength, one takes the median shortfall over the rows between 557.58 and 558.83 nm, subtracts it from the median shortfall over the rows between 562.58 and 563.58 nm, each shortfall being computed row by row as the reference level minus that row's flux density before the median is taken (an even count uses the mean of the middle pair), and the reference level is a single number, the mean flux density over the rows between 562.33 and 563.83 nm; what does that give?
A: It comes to 0.01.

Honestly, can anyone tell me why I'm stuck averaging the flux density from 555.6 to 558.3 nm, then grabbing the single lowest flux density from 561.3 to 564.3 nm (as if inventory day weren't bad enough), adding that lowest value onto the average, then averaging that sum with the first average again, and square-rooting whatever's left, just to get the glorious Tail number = 1.04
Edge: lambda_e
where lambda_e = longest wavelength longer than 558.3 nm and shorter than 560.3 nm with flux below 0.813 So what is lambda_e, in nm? 560.20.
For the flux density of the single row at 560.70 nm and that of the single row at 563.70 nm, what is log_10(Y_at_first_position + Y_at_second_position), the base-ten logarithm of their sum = 0.238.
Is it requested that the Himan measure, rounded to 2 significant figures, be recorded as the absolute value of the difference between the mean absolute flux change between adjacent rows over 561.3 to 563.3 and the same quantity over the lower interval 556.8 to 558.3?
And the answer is 0.019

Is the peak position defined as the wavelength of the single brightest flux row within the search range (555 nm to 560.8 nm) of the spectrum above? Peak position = 558.45 nm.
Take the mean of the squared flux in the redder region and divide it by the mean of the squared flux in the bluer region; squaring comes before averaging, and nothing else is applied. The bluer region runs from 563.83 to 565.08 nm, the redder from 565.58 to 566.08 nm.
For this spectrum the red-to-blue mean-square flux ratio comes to 1.44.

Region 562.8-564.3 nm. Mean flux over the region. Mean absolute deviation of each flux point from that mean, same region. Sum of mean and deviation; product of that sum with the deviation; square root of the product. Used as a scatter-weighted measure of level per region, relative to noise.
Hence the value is 0.28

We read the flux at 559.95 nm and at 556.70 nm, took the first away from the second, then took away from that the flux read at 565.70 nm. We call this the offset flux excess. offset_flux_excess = -0.66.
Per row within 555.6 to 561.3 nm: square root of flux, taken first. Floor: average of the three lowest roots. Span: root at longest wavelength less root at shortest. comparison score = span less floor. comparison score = -0.82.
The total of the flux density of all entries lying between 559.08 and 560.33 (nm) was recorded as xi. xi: 3.4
